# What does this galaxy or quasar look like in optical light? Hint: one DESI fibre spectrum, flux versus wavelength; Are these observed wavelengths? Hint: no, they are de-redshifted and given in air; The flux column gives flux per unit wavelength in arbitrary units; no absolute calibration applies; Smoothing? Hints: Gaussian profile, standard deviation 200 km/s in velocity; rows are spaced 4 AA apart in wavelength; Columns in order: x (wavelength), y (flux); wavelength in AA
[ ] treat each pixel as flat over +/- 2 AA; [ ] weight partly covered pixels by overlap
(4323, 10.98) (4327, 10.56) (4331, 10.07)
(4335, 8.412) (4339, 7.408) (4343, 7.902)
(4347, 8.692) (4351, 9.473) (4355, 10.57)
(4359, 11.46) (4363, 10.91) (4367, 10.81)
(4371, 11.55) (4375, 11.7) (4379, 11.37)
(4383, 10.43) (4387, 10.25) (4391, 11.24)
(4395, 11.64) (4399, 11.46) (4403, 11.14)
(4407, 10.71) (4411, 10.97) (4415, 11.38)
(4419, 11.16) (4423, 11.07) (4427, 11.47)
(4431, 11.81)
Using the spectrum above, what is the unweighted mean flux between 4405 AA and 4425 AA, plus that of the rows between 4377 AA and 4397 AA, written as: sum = 22.0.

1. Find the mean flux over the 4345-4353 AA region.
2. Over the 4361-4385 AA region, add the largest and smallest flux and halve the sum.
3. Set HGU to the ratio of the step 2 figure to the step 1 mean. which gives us 1.22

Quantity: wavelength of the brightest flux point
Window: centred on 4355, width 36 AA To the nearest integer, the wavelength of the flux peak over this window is 4371 AA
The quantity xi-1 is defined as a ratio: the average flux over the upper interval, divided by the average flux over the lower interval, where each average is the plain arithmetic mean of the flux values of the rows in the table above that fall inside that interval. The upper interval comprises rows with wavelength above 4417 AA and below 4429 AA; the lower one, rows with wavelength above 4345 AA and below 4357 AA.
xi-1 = 1.17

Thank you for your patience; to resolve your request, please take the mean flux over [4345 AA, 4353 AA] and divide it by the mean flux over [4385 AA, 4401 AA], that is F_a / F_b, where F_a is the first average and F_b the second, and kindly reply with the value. 0.81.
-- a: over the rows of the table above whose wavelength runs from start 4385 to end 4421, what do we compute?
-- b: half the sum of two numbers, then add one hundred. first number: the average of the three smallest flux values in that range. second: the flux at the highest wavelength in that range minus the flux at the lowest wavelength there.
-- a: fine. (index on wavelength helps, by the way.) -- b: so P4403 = 106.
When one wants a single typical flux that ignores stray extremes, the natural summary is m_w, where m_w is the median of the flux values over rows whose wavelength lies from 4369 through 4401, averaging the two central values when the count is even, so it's 11.4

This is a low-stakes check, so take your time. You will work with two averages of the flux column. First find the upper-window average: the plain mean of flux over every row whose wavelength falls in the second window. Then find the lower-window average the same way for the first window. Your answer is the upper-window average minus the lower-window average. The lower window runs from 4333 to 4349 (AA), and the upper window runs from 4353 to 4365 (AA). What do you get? 2.9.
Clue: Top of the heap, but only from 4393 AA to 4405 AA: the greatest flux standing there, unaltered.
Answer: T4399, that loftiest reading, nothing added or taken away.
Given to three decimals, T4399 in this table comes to 11.640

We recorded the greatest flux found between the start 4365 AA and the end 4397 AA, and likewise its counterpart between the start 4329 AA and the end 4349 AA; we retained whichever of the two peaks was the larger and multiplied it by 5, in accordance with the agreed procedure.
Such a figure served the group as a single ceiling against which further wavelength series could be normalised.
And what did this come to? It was 58.5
